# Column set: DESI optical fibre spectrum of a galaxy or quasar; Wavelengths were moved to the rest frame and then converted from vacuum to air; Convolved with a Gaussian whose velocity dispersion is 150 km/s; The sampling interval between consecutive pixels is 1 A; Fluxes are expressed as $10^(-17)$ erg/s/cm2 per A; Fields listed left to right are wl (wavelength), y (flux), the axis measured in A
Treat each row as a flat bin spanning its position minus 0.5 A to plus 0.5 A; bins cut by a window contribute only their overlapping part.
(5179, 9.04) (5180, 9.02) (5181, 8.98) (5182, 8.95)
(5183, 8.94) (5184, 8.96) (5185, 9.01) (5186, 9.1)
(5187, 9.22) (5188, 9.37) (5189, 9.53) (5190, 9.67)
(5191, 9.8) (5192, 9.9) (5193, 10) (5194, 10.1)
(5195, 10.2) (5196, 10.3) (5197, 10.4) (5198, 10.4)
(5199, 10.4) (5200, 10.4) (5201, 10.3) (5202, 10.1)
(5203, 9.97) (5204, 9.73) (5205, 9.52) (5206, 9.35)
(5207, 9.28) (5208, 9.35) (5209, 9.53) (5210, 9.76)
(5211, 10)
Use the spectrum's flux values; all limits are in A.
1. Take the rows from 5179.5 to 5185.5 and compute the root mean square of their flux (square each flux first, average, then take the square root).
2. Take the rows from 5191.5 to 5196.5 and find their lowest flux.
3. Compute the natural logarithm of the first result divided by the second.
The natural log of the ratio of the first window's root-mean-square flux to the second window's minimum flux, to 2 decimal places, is -0.10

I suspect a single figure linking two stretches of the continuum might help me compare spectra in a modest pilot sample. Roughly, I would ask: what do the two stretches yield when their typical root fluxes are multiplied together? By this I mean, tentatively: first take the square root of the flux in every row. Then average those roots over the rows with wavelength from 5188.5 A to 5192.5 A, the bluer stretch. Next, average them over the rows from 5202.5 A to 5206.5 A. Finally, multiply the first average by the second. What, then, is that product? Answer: 9.7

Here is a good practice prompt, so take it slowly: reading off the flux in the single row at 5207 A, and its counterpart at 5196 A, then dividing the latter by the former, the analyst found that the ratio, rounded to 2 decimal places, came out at 1.11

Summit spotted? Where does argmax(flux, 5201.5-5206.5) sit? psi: 5202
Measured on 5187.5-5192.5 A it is 5192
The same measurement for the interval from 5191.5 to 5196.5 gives 5196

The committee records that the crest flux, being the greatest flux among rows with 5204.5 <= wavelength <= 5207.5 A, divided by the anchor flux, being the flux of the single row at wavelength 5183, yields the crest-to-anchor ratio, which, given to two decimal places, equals 1.06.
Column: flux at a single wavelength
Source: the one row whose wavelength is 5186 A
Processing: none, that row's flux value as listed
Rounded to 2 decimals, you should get 9.10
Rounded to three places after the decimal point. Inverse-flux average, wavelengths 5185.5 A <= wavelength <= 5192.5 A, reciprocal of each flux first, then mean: 0.105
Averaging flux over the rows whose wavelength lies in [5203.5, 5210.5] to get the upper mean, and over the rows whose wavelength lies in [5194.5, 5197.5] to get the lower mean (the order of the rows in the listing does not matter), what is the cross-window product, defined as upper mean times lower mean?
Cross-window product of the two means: 98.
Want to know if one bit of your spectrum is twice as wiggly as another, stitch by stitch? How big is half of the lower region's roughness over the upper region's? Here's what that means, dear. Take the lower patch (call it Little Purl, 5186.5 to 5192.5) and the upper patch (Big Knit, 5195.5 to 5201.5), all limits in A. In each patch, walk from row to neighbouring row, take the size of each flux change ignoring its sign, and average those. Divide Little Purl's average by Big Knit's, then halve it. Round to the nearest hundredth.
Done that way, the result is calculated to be 1.70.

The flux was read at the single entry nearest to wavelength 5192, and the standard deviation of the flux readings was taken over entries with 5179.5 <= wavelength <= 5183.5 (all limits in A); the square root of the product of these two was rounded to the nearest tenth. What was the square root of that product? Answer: 0.6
